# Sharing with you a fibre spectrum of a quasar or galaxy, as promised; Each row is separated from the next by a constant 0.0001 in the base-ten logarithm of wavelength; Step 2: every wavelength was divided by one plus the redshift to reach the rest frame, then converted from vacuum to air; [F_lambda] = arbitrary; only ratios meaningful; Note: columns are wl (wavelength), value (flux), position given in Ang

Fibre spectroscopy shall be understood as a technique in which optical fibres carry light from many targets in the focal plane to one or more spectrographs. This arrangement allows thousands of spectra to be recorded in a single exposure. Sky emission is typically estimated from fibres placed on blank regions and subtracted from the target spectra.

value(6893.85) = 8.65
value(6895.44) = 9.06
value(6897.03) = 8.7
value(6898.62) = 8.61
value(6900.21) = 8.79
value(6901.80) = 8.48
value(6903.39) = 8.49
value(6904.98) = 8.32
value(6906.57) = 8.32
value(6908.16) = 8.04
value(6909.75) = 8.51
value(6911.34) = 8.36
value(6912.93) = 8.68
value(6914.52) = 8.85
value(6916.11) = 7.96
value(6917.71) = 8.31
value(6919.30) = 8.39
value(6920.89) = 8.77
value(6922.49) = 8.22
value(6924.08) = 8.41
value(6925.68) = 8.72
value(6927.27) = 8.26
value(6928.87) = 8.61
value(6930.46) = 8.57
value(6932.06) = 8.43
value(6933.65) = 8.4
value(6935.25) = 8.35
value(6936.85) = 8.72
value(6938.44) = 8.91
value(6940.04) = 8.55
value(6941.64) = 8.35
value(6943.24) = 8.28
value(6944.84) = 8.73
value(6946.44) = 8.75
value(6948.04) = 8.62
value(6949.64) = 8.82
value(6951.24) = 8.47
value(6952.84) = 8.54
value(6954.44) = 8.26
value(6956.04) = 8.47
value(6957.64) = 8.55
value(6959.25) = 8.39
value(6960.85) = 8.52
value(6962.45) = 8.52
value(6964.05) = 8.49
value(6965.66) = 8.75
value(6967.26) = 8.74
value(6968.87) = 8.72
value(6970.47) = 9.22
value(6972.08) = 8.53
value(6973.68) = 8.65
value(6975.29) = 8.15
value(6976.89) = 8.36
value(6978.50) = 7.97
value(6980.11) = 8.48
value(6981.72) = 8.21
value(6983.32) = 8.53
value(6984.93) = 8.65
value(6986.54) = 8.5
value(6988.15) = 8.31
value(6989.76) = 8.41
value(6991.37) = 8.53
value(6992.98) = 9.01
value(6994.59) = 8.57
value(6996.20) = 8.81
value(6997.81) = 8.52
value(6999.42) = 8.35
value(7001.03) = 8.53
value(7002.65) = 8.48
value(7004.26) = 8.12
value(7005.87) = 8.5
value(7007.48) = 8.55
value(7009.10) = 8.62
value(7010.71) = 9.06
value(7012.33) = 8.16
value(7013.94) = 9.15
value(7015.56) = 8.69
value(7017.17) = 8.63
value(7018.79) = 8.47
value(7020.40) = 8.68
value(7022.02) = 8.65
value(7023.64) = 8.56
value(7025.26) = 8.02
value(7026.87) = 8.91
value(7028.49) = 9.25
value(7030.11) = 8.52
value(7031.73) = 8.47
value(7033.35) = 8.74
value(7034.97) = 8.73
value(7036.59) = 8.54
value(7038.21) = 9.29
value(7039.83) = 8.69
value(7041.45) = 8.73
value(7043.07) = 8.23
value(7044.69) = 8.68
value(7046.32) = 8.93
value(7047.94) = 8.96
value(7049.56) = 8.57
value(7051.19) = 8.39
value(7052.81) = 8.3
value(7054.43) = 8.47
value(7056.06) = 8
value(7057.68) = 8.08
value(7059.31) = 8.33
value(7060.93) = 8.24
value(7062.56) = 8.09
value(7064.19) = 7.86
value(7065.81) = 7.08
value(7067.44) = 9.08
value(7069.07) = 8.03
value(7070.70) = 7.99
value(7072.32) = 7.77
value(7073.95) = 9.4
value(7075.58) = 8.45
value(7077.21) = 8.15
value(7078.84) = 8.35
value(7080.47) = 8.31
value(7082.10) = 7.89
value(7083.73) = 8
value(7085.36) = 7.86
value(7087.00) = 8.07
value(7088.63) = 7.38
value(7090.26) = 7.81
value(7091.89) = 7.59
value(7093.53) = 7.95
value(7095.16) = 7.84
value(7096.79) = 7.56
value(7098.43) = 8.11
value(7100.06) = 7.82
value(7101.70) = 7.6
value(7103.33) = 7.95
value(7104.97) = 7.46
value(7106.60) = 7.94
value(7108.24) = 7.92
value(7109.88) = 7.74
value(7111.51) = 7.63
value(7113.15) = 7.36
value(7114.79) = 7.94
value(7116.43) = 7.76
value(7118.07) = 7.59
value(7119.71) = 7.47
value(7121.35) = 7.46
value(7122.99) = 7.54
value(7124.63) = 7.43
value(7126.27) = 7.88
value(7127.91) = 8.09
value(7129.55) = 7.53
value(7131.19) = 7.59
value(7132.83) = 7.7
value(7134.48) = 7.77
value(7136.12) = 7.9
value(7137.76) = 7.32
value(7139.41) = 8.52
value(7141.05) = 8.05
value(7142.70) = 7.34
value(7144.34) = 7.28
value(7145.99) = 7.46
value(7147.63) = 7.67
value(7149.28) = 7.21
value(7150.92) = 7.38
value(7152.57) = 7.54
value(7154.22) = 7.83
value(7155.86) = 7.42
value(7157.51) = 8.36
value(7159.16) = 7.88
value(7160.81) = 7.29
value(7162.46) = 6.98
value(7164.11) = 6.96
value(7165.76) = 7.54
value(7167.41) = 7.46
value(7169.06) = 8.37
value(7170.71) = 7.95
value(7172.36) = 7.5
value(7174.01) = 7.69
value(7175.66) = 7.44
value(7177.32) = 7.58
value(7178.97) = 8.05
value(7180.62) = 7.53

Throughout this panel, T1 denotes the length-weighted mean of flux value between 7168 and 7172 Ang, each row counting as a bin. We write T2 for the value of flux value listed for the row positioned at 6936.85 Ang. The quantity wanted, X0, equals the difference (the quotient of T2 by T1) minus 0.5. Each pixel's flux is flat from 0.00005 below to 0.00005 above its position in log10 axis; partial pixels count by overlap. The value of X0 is 0.58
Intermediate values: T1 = 8.05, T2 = 8.72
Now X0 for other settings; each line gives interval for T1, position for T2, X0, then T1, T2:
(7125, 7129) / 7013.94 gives 0.66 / 7.90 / 9.15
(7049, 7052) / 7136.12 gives 0.43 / 8.46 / 7.9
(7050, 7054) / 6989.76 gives 0.50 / 8.38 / 8.41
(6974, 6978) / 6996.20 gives 0.56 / 8.28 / 8.81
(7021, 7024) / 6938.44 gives 0.54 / 8.60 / 8.91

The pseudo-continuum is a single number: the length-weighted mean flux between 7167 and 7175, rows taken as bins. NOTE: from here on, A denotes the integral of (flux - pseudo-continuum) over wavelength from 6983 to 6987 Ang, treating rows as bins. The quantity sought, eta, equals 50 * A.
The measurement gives 152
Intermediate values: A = 3.0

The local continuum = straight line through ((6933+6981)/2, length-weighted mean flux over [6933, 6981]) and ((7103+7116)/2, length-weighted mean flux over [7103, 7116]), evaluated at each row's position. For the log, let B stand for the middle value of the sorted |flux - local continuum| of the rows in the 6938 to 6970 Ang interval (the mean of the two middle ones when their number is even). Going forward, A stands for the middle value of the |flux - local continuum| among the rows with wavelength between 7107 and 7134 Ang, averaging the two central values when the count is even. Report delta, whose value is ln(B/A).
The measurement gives -0.1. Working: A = 0.15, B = 0.13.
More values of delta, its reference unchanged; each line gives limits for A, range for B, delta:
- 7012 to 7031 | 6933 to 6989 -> -1.1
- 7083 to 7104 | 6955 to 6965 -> -2.6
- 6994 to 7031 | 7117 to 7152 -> -0.5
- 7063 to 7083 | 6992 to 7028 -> -0.1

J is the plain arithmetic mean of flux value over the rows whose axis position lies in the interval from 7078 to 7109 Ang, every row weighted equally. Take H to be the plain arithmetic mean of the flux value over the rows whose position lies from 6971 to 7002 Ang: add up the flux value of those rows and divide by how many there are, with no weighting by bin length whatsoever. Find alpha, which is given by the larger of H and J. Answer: 8.48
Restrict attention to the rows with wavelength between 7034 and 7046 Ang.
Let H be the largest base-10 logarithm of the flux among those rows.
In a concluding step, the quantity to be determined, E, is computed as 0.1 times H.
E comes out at 0.0968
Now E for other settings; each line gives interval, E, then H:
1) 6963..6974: 0.0965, 0.96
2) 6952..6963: 0.0932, 0.93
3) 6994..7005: 0.0945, 0.94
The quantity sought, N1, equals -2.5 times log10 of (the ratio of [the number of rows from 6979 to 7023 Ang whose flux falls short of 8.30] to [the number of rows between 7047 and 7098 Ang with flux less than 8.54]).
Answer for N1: 2.4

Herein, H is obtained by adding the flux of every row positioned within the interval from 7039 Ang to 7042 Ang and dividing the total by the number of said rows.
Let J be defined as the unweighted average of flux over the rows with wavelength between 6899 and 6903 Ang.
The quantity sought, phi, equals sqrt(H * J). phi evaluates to 8.67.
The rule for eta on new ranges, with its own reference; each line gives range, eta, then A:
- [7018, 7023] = 197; 3.9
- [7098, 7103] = 6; 0.1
